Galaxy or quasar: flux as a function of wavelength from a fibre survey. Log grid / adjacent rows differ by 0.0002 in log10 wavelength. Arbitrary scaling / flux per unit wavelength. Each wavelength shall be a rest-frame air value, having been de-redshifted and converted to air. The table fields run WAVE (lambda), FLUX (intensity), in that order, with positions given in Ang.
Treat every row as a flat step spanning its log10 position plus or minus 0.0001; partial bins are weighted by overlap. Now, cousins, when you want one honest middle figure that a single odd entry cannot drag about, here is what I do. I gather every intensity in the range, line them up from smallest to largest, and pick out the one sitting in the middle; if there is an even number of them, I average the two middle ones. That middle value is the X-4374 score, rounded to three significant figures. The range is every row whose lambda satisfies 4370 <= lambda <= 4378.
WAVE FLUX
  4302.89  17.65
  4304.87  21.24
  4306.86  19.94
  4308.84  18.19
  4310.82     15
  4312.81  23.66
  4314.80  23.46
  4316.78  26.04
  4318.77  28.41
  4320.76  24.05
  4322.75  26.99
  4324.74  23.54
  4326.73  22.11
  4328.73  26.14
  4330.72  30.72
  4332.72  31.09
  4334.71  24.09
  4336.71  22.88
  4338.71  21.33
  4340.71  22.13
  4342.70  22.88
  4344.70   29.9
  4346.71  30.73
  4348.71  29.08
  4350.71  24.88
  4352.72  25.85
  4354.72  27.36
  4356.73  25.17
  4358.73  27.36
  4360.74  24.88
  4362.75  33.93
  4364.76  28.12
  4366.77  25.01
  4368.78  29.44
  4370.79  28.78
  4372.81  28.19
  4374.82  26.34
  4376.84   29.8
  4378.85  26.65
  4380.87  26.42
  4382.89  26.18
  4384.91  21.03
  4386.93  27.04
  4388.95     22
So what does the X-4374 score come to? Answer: 28.5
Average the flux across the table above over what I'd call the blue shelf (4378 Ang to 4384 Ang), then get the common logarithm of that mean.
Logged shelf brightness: 1.42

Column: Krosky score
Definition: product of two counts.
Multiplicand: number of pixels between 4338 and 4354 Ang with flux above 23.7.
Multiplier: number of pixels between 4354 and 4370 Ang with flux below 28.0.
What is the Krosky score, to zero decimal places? 25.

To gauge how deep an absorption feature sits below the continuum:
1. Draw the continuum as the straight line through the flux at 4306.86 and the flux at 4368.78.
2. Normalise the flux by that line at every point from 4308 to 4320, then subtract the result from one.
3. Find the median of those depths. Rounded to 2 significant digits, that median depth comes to -0.12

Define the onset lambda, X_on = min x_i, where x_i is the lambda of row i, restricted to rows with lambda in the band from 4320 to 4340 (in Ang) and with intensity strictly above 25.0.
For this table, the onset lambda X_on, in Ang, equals 4322.75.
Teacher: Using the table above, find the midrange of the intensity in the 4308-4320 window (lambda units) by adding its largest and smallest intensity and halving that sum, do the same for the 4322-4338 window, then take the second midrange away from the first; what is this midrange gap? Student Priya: -5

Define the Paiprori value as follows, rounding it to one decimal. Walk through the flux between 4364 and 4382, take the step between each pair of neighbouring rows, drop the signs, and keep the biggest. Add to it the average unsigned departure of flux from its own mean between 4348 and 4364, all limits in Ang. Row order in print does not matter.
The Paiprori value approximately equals 6.5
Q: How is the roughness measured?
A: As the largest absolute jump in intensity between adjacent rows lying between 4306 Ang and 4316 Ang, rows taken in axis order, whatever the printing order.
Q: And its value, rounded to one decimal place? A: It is 8.7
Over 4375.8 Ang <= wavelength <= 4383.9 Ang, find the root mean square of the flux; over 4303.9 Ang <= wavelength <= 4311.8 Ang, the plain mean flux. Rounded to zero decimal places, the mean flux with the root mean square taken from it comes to -9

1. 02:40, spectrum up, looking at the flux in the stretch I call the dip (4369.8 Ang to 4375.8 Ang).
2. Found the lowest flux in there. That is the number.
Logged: 26.34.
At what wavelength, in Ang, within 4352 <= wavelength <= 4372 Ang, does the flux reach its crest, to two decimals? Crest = 4362.75 Ang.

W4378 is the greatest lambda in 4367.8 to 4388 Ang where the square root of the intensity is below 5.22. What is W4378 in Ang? 4386.93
